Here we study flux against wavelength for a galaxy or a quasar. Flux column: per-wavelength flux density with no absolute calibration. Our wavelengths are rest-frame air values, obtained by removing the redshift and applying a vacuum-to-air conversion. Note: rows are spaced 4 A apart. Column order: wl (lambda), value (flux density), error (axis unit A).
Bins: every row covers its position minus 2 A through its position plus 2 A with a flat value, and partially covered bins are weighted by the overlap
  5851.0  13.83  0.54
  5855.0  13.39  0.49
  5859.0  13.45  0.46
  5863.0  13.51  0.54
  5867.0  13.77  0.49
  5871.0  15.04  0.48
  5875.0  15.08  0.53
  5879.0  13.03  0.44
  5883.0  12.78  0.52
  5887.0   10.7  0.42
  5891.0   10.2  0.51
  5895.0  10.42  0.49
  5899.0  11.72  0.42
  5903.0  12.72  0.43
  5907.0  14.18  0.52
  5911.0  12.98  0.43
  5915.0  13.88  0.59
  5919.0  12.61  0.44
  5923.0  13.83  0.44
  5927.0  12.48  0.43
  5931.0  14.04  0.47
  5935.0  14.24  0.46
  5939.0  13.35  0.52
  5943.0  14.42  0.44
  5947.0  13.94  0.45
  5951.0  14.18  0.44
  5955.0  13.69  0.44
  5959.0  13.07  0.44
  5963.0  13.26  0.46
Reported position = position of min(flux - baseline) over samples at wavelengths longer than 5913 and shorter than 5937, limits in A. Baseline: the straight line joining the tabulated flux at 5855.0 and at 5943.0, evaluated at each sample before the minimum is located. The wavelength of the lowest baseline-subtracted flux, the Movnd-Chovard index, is 5927.0 A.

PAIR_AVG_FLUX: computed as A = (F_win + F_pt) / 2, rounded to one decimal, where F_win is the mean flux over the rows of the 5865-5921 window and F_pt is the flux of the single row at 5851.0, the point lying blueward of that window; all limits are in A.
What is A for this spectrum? 13.3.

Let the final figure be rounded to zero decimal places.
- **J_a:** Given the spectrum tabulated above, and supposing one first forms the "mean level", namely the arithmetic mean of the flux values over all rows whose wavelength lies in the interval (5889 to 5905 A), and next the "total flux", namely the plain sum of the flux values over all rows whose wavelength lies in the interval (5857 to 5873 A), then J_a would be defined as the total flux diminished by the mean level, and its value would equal 45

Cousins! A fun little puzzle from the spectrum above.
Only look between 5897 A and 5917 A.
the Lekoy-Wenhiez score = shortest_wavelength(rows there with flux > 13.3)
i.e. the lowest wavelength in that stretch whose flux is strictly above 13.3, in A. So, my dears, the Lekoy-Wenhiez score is 5907.0 A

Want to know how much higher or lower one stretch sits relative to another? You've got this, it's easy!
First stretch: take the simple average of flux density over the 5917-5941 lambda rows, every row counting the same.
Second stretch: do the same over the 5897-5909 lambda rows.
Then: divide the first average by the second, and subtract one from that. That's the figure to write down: 0.04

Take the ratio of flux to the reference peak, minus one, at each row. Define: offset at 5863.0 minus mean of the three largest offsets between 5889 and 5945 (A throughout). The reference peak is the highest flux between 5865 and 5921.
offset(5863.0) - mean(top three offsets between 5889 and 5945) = -0.05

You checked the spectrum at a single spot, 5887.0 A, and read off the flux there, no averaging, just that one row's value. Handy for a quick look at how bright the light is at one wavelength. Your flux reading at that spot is 10.7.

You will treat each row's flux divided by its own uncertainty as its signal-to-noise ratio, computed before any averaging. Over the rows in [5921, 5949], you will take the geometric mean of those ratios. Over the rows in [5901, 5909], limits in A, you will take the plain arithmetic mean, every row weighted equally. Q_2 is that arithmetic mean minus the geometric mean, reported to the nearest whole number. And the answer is -2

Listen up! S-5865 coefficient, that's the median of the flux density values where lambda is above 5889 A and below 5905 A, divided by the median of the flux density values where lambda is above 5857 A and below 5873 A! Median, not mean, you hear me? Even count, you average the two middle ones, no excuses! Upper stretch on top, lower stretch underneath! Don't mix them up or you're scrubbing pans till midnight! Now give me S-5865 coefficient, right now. 0.81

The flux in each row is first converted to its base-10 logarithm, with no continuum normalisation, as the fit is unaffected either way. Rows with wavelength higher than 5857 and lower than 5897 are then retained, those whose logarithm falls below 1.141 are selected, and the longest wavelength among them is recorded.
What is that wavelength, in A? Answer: 5895.0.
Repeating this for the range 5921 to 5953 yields 5939.0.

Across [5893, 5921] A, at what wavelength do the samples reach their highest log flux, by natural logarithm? 5907.0 A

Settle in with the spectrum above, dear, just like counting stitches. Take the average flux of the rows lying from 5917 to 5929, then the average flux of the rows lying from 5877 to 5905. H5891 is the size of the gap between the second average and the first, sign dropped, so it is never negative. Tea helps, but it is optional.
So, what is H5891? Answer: 1.32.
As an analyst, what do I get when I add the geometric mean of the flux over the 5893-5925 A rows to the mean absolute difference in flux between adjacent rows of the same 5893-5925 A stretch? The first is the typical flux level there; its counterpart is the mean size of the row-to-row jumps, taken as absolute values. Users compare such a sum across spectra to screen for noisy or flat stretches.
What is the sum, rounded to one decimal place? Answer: 13.9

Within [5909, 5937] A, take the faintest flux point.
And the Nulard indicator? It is 12.48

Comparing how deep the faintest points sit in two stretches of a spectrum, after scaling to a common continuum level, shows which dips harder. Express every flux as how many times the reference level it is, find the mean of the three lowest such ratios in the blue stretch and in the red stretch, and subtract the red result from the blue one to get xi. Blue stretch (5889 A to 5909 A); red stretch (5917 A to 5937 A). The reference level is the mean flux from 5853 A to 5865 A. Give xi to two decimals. -0.16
